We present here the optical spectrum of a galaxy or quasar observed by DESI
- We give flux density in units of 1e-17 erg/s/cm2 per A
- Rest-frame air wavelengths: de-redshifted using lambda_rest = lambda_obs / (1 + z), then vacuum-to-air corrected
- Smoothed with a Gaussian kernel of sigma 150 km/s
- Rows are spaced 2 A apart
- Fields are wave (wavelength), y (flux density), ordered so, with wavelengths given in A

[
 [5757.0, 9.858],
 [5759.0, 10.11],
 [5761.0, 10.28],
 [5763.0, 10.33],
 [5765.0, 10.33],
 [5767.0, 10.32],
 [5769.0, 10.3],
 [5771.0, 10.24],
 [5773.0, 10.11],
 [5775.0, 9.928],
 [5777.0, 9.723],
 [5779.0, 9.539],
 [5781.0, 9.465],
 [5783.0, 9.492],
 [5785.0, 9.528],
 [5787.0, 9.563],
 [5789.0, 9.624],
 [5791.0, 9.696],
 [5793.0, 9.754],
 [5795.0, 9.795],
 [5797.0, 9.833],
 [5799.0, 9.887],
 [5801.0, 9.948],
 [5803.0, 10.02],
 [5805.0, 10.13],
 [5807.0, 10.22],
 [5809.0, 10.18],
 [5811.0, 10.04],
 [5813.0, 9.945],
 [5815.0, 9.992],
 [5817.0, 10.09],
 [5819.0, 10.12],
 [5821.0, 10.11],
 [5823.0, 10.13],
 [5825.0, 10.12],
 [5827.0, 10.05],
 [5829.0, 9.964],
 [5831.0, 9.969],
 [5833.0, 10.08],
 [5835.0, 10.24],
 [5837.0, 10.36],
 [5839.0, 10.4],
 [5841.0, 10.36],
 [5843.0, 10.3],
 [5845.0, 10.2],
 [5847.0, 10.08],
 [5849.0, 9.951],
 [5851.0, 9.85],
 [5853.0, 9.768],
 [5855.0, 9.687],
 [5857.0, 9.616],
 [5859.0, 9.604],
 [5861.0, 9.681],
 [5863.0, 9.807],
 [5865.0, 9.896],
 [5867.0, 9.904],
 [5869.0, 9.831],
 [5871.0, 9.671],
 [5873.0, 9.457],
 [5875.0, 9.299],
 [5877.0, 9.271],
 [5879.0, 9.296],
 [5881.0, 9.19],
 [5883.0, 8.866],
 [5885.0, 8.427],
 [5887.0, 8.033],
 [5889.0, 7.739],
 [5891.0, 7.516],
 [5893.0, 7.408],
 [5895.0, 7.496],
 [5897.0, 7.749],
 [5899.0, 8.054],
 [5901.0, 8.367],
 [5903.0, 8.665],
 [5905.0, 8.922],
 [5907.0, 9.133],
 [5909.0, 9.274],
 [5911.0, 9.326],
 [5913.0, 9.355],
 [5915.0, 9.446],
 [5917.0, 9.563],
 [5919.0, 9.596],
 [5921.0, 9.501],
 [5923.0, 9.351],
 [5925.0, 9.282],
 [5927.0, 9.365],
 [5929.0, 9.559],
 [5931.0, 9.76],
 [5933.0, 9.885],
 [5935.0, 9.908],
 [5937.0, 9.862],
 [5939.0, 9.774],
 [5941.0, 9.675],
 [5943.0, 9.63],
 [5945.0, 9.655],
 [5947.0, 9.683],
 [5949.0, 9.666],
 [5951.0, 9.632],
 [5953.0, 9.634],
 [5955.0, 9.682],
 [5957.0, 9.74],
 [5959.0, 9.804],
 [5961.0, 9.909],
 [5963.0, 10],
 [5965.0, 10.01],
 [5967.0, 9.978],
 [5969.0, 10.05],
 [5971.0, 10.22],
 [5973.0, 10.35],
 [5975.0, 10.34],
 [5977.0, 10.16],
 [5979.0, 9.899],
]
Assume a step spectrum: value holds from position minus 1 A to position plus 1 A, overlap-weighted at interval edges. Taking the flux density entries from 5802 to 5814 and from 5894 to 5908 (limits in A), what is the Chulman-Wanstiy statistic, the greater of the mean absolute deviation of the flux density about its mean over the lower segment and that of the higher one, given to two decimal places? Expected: 0.49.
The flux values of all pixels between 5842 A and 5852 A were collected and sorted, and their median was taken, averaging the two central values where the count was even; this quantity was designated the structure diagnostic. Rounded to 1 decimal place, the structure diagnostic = 10.1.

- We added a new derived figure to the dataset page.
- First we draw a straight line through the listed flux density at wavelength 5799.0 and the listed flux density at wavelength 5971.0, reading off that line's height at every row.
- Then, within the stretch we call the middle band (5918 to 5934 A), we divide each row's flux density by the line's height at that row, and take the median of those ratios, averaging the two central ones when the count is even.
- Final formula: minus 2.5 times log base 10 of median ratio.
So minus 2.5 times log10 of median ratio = 0.066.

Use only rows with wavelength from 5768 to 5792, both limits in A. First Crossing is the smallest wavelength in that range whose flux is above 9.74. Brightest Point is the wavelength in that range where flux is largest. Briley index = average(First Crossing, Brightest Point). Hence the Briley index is 5769 A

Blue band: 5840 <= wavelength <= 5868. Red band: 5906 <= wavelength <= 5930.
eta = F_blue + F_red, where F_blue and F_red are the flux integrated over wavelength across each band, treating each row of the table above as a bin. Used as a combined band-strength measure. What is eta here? 503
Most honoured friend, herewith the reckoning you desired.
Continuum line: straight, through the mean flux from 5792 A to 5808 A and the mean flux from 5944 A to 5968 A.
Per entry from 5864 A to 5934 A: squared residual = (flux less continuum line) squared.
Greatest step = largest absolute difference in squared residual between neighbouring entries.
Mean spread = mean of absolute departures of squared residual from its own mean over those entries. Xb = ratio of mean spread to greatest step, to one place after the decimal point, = 1.1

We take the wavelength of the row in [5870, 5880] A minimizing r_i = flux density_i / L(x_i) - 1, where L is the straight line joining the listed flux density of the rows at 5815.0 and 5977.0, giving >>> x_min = 5877.0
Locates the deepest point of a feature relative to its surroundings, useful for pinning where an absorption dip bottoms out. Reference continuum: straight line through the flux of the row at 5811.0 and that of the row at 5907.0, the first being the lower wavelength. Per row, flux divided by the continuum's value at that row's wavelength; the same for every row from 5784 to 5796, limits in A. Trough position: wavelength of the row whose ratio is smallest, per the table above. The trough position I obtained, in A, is 5785.0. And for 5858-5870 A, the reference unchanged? 5859.0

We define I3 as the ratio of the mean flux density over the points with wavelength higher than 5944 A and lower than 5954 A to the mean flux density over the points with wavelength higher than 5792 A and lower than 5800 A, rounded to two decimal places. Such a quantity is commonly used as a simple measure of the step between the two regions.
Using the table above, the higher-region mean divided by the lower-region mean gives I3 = 0.98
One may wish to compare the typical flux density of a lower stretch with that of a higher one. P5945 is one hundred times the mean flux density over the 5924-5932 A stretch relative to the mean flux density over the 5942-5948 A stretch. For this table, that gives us 98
